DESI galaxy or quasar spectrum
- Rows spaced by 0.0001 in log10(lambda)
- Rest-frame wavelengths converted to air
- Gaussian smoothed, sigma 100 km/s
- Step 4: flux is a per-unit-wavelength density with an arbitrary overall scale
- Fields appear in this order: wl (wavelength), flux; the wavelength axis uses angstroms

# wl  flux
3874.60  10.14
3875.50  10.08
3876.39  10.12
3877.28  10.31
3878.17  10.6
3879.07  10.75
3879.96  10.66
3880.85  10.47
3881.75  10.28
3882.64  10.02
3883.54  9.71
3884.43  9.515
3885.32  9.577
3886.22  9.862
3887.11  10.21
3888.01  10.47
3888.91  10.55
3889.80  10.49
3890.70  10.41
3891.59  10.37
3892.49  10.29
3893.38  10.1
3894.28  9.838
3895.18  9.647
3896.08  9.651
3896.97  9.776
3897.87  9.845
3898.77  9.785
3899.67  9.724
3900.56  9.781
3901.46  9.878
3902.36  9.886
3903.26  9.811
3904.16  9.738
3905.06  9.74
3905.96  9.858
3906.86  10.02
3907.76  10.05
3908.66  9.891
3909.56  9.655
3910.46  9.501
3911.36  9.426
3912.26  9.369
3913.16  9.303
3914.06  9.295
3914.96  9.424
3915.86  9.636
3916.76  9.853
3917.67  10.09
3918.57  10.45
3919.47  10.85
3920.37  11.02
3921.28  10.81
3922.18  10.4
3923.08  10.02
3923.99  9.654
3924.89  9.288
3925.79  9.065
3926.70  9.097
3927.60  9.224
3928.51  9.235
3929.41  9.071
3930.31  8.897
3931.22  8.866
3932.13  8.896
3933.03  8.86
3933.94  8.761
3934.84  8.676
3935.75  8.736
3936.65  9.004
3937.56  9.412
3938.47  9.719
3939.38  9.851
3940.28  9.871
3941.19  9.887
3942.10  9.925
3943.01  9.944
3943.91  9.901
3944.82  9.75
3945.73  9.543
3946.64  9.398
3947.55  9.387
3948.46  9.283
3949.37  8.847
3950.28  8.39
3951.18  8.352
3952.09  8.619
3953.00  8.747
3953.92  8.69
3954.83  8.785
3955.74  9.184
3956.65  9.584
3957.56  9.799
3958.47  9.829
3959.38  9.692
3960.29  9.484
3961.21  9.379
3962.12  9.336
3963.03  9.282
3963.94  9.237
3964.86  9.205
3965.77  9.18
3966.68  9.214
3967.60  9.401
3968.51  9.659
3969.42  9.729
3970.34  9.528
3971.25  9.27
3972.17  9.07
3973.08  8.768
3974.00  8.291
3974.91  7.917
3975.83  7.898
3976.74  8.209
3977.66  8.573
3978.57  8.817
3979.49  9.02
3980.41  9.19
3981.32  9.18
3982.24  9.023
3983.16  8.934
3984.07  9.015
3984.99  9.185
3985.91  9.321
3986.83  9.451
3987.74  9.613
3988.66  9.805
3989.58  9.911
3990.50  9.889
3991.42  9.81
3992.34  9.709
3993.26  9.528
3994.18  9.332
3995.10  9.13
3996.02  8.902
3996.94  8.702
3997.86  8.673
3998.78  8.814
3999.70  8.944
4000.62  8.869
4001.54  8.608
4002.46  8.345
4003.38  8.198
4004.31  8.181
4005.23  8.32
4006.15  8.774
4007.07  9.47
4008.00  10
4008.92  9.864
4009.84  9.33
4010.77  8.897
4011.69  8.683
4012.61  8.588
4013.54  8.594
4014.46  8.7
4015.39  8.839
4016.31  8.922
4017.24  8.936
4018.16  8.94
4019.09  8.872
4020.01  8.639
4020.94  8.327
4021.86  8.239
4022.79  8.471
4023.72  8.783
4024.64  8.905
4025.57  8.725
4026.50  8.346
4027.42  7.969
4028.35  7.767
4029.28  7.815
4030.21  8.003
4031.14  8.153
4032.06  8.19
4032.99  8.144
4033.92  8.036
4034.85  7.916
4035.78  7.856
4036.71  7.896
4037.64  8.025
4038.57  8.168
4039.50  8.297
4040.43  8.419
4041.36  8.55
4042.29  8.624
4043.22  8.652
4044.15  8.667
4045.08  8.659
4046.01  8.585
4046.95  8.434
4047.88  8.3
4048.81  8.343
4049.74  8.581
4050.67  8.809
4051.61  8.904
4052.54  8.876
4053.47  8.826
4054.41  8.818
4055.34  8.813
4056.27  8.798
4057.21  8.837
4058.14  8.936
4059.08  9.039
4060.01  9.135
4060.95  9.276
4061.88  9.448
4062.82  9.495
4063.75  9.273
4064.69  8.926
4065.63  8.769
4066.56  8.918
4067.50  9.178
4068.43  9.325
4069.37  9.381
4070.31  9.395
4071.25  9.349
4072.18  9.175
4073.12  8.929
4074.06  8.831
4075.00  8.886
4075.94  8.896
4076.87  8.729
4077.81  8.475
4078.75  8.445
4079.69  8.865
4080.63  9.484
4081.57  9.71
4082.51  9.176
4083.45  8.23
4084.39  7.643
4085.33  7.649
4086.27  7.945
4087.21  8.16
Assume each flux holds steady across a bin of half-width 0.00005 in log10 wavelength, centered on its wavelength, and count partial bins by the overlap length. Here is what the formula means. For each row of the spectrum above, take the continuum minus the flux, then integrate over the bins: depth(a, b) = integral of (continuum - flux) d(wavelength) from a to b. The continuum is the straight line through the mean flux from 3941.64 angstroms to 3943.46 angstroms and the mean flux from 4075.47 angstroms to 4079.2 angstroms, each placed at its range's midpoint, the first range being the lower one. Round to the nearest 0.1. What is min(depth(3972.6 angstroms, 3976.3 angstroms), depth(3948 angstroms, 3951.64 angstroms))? 4.2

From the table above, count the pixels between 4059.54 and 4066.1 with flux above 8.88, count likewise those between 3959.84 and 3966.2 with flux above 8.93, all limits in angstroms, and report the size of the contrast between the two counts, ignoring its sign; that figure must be 1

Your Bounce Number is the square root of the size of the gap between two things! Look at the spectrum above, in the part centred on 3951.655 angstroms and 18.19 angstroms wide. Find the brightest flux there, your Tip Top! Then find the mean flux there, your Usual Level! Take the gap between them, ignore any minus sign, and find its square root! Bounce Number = 0.83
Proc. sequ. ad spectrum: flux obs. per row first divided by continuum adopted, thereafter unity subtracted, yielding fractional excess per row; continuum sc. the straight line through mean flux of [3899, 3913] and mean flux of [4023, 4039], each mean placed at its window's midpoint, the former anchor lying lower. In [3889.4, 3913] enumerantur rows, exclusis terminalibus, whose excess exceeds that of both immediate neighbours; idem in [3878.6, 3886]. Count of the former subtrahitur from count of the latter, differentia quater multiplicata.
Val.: -12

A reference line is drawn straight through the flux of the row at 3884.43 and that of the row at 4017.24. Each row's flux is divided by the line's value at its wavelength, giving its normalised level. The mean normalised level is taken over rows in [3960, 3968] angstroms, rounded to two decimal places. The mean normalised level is 1.01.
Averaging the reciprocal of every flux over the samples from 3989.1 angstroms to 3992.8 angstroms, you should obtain 0.102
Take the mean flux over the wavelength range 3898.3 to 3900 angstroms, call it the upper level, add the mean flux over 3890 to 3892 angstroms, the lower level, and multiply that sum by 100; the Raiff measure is 2014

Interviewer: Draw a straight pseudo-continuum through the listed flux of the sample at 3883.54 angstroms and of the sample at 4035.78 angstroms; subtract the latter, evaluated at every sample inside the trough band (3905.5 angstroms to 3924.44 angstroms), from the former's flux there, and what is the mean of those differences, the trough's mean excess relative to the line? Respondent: 0.6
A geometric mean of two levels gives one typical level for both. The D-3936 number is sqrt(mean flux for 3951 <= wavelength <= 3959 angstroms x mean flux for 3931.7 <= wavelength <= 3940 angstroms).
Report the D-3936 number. 9.1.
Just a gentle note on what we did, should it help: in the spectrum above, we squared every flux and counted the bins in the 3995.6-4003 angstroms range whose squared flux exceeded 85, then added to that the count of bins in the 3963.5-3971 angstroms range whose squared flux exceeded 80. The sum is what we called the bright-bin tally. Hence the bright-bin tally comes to 8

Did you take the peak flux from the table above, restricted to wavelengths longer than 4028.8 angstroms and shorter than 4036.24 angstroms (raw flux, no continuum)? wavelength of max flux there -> 4032.06 angstroms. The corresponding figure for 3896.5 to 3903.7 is 3902.36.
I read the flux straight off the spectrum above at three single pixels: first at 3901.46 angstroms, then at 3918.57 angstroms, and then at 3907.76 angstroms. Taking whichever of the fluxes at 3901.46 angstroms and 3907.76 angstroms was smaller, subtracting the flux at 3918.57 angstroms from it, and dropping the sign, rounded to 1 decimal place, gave 0.6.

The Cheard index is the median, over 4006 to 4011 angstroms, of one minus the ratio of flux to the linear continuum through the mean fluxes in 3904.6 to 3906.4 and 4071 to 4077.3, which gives -0.01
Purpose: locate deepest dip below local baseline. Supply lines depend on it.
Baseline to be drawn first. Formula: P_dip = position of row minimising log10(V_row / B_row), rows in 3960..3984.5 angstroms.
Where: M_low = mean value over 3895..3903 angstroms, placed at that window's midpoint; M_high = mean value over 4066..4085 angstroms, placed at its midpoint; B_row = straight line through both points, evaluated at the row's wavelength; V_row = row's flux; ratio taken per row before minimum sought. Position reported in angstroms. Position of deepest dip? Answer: 3975.83 angstroms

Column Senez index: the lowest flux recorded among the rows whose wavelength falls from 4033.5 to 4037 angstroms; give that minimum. 7.856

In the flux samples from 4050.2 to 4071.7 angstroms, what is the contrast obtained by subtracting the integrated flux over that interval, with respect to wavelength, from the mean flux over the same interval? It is -186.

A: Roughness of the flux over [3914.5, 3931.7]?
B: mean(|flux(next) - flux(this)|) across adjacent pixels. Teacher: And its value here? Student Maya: 0.227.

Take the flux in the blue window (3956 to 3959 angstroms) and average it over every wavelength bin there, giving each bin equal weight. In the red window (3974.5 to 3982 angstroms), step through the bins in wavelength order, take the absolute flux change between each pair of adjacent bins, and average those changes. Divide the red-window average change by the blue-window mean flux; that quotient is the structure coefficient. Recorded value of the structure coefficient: 0.0194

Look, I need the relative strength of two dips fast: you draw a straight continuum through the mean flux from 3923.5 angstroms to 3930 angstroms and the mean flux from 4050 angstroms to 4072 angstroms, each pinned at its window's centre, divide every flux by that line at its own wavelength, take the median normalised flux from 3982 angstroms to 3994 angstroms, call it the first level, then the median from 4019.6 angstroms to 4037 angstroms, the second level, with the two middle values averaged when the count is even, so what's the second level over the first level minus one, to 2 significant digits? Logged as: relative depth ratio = -0.14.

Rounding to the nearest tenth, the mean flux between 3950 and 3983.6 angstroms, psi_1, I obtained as 9.0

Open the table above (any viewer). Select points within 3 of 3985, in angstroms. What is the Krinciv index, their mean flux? 9.22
